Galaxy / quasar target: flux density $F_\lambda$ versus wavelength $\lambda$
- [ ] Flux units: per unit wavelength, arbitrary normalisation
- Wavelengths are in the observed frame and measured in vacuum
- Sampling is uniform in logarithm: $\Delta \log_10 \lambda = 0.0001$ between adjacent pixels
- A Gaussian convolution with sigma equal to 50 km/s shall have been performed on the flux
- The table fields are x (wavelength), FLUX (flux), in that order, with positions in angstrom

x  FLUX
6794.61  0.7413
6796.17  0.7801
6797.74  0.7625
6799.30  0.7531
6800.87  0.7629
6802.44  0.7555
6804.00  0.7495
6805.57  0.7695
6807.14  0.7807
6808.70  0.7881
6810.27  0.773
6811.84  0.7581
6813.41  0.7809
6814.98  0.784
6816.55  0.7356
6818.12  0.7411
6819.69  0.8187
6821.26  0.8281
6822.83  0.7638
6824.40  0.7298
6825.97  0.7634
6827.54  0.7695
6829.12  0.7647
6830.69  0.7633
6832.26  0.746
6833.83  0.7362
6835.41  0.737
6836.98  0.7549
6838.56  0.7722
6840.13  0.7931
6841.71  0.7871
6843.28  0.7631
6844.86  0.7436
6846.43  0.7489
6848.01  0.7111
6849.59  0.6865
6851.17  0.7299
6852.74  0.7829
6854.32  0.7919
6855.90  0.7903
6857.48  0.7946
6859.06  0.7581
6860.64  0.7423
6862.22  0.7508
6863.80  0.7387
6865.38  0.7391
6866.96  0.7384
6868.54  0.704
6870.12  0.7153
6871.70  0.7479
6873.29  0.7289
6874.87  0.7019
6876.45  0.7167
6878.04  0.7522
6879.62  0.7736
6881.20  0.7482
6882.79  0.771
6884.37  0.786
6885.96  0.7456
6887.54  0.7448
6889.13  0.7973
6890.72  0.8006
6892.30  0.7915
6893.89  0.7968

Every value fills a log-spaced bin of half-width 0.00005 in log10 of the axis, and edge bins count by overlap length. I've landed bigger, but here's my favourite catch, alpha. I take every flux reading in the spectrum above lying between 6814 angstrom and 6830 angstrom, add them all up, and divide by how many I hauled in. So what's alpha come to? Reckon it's 0.770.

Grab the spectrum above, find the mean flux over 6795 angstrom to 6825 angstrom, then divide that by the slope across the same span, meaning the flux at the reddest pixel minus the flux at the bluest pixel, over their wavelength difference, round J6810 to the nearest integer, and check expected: -432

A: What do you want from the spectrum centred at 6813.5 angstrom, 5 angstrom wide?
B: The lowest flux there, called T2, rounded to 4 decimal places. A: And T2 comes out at 0.7581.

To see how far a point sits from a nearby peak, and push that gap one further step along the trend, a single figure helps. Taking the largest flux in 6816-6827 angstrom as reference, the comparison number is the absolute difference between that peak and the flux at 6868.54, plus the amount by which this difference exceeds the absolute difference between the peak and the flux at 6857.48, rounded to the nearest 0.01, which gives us 0.21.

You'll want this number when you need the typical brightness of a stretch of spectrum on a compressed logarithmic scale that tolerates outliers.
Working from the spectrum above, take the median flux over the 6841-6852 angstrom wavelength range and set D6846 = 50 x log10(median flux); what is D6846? -6.43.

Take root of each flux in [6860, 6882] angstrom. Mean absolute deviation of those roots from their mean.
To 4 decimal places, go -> 0.0093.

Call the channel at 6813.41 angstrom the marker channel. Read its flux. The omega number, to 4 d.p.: 0.7809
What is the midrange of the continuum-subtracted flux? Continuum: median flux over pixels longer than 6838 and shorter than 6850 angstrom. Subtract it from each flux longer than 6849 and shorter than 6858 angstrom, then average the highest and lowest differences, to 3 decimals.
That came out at -0.015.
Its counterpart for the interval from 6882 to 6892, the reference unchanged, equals 0.017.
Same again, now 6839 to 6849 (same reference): -0.004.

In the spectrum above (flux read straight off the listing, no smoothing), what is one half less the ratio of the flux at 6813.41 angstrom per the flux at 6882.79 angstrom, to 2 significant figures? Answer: -0.51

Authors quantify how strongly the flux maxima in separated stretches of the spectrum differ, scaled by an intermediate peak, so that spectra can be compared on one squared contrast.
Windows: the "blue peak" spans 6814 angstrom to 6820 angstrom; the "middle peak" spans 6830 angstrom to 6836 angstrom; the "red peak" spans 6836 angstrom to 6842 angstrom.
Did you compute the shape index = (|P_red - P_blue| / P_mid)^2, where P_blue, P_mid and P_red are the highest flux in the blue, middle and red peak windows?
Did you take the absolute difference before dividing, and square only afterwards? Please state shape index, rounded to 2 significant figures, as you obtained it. 0.0011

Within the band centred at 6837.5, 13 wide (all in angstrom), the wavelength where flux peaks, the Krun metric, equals 6840.13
